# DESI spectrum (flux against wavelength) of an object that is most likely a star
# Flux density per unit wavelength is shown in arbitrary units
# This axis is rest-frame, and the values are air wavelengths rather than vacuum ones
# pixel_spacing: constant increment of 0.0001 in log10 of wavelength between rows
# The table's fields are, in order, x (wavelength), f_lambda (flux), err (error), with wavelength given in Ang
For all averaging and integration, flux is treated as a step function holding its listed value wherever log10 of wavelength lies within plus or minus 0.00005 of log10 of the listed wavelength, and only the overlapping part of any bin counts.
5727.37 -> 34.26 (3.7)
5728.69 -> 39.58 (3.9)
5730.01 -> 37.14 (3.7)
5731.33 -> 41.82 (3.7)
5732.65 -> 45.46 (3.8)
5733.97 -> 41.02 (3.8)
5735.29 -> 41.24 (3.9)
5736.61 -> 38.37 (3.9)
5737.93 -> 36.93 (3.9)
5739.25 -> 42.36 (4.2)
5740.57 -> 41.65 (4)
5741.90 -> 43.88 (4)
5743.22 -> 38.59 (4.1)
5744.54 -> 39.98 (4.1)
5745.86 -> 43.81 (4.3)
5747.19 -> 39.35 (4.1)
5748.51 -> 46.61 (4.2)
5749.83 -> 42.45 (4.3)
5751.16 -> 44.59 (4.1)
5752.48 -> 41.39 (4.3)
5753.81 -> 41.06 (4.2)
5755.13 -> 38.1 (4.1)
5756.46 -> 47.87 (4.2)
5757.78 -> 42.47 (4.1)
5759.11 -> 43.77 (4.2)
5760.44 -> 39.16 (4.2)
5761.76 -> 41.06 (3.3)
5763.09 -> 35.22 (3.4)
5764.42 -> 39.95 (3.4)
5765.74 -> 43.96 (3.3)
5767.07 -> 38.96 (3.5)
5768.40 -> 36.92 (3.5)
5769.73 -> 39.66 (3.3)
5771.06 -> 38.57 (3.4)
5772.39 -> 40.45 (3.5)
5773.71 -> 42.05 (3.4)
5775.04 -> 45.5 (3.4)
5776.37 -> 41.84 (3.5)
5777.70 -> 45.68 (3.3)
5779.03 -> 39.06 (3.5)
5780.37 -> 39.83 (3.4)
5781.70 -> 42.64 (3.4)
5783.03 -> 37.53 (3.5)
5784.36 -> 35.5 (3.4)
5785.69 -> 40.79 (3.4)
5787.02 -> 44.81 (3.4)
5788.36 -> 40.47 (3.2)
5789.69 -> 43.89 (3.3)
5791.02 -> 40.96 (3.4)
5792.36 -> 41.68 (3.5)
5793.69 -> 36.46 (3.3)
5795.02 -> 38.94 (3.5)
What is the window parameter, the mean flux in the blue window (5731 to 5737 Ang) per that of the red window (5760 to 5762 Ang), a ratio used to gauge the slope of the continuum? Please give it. 1.04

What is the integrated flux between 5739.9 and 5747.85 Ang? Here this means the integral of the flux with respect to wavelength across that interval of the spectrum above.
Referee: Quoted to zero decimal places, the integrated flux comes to 327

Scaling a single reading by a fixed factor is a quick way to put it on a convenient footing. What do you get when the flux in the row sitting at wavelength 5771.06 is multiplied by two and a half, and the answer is 96.4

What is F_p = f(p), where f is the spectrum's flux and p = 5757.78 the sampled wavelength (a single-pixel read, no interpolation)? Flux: 42.47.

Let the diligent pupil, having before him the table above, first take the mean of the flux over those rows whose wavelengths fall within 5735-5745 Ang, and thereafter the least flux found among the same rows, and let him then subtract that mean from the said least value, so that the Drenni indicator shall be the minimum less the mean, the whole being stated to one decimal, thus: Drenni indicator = -3.4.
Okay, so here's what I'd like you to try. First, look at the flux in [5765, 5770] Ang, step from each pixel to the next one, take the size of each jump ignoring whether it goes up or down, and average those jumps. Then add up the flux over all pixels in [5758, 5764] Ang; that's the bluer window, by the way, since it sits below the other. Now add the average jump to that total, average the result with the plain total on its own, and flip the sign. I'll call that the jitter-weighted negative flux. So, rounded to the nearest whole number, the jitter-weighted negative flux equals -161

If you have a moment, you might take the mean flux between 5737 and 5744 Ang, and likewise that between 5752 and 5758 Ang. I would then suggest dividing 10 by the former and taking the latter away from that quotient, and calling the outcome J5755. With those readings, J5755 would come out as -41.9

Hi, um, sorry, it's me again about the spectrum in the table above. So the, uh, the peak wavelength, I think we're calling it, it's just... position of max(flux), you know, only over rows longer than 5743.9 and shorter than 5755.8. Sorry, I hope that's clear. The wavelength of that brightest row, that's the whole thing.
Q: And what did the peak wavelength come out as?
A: 5748.51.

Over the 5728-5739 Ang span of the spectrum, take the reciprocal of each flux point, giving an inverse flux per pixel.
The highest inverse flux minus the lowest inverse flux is 0.0051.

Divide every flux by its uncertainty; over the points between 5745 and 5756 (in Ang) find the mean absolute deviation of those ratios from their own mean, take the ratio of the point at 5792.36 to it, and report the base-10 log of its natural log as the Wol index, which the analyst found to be 0.498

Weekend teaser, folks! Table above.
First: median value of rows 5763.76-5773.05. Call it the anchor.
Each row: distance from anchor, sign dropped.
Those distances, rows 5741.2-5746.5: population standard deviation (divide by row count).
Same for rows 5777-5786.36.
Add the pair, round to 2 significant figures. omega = 3.7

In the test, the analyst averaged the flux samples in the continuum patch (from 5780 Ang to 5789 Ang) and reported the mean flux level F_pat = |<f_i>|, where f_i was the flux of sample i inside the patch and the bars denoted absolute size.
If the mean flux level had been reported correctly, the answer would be 40.2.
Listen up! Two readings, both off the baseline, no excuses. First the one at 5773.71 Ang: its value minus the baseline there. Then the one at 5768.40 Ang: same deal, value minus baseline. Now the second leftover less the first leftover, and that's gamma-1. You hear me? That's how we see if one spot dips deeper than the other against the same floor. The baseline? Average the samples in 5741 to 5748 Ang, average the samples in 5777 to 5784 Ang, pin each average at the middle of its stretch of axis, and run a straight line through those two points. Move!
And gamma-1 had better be -5.2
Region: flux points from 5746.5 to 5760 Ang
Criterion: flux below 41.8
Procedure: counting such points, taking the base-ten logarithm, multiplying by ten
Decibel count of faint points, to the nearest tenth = 6.0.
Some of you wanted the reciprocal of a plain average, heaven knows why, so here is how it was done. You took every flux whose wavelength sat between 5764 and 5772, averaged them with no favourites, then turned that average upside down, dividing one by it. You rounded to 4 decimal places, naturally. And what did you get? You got 0.0252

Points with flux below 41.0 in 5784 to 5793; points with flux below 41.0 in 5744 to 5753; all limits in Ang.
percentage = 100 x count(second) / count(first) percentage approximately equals 50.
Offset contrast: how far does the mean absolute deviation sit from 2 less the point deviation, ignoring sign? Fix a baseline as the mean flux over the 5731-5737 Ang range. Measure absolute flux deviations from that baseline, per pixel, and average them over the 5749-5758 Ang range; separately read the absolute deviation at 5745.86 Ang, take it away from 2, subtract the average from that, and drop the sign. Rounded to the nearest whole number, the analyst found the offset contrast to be 2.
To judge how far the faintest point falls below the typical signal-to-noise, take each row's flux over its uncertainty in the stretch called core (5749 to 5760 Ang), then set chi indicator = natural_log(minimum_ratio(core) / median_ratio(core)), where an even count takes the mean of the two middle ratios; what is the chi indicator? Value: -0.085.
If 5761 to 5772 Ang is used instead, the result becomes -0.109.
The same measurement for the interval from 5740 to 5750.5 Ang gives -0.064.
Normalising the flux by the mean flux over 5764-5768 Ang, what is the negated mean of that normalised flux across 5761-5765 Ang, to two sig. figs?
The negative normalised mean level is -0.95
